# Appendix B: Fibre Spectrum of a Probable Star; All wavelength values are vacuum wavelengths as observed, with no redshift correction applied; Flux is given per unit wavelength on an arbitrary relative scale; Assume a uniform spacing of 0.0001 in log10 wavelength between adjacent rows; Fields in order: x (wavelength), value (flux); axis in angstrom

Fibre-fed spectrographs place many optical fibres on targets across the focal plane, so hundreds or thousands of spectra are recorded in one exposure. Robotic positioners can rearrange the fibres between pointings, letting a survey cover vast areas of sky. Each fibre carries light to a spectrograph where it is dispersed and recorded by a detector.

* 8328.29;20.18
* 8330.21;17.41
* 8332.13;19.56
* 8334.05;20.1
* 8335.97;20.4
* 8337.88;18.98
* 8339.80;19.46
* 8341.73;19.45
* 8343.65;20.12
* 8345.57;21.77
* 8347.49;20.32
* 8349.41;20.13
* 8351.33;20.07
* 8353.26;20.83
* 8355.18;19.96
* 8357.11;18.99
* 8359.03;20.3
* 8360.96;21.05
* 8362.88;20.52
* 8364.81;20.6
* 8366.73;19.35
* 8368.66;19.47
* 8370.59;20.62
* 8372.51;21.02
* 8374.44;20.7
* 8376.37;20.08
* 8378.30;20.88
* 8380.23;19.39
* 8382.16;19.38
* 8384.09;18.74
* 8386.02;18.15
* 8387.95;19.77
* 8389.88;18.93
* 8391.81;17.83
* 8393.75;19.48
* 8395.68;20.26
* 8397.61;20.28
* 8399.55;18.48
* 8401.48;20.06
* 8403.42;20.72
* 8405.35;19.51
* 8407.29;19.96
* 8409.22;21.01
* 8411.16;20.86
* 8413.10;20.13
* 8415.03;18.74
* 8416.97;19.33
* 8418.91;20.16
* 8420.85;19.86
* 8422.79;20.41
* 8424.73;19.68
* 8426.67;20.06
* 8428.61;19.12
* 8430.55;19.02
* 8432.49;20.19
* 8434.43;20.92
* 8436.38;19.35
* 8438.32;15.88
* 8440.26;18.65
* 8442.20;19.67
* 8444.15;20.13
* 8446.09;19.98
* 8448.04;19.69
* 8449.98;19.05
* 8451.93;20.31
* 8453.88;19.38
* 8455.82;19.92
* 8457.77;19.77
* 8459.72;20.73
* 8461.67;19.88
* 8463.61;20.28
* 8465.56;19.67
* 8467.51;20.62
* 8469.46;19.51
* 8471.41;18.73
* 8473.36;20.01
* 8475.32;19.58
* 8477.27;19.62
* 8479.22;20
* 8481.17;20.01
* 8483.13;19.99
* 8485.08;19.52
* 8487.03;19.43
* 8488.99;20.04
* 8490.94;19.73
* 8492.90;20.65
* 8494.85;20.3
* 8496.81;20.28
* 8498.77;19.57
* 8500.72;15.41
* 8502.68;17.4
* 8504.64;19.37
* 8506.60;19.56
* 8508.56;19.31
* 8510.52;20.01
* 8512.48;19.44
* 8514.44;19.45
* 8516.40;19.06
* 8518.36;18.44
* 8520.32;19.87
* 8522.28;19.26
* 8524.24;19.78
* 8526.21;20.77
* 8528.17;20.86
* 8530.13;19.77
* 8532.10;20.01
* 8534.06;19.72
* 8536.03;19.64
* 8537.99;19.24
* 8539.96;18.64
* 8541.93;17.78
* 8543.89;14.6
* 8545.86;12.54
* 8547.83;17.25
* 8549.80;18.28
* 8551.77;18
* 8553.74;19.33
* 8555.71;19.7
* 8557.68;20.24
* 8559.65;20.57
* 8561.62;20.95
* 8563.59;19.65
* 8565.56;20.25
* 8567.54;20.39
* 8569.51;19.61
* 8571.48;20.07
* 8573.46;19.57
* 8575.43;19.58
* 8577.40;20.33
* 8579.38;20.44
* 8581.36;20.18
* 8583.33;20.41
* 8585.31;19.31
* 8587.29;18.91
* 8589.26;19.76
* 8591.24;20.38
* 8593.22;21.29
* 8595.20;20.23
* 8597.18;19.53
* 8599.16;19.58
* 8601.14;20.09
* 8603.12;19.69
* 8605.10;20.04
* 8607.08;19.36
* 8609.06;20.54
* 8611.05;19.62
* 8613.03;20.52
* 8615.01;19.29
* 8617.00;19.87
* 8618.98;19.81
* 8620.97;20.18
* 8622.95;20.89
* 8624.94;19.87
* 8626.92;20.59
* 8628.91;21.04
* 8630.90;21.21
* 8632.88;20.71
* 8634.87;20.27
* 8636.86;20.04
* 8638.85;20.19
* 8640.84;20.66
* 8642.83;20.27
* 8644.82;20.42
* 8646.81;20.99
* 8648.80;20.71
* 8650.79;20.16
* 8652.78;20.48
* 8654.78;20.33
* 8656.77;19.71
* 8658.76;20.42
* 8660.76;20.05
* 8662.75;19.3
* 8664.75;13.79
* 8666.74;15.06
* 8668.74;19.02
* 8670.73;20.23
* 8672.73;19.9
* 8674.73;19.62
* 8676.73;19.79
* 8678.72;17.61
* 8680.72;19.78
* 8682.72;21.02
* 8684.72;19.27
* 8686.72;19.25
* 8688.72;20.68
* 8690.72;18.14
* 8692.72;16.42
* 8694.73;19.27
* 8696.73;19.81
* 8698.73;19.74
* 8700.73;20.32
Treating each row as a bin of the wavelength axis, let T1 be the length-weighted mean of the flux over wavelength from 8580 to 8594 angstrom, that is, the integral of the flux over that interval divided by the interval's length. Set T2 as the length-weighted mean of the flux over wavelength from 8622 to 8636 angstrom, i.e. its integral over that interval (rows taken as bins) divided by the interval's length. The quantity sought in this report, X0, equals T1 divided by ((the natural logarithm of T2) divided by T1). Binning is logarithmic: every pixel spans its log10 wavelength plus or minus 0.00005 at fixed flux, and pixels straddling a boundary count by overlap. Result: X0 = 132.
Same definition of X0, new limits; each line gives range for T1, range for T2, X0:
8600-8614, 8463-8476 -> 134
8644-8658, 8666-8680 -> 142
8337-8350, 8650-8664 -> 134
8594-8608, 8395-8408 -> 131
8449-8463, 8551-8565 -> 132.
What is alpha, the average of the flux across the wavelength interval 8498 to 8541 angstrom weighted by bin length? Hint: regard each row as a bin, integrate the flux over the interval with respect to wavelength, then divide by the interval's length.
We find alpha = 19.3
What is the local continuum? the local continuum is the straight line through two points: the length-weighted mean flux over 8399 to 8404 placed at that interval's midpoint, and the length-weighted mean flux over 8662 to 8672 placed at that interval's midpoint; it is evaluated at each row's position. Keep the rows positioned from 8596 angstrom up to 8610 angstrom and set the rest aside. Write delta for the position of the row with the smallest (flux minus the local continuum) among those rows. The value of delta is 8607.08 angstrom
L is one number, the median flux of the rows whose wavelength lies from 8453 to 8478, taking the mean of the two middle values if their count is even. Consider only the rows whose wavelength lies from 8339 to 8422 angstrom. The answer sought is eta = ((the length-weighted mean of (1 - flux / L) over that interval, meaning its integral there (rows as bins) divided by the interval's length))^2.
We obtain 0.0001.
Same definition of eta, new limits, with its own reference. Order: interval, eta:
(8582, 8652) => 0.0004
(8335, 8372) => 0.0003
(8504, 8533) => 0.0000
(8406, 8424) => 0.0002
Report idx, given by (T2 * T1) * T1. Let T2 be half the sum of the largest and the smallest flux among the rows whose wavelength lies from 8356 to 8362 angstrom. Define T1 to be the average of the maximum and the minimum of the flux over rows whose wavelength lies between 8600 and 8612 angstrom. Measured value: 7968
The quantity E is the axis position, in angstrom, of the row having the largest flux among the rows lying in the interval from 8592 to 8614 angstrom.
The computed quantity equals 8593.22 angstrom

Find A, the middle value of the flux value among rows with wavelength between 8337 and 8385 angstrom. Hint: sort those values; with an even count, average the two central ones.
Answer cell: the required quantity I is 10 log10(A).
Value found 13.0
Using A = 20.1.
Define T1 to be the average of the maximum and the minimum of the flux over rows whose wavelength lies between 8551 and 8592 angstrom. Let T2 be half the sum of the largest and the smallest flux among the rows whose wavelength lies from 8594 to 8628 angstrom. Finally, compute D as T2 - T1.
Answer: 0.6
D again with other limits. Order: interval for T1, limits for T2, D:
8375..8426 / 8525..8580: -2.7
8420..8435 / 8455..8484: -0.2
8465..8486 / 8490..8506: -1.6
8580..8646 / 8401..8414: 0.2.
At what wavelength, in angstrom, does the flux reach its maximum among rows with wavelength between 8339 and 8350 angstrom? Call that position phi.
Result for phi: 8345.57 angstrom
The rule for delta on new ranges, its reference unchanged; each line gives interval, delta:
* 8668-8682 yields 8678.72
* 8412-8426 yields 8415.03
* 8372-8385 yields 8384.09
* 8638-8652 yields 8638.85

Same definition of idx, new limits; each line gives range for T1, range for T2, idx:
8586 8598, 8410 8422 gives 7999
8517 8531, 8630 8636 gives 8008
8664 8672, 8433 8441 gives 5324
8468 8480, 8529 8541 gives 7251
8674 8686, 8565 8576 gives 7454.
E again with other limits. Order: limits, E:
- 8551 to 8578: 8561.62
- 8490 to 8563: 8561.62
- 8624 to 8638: 8630.90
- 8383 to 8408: 8403.42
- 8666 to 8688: 8682.72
